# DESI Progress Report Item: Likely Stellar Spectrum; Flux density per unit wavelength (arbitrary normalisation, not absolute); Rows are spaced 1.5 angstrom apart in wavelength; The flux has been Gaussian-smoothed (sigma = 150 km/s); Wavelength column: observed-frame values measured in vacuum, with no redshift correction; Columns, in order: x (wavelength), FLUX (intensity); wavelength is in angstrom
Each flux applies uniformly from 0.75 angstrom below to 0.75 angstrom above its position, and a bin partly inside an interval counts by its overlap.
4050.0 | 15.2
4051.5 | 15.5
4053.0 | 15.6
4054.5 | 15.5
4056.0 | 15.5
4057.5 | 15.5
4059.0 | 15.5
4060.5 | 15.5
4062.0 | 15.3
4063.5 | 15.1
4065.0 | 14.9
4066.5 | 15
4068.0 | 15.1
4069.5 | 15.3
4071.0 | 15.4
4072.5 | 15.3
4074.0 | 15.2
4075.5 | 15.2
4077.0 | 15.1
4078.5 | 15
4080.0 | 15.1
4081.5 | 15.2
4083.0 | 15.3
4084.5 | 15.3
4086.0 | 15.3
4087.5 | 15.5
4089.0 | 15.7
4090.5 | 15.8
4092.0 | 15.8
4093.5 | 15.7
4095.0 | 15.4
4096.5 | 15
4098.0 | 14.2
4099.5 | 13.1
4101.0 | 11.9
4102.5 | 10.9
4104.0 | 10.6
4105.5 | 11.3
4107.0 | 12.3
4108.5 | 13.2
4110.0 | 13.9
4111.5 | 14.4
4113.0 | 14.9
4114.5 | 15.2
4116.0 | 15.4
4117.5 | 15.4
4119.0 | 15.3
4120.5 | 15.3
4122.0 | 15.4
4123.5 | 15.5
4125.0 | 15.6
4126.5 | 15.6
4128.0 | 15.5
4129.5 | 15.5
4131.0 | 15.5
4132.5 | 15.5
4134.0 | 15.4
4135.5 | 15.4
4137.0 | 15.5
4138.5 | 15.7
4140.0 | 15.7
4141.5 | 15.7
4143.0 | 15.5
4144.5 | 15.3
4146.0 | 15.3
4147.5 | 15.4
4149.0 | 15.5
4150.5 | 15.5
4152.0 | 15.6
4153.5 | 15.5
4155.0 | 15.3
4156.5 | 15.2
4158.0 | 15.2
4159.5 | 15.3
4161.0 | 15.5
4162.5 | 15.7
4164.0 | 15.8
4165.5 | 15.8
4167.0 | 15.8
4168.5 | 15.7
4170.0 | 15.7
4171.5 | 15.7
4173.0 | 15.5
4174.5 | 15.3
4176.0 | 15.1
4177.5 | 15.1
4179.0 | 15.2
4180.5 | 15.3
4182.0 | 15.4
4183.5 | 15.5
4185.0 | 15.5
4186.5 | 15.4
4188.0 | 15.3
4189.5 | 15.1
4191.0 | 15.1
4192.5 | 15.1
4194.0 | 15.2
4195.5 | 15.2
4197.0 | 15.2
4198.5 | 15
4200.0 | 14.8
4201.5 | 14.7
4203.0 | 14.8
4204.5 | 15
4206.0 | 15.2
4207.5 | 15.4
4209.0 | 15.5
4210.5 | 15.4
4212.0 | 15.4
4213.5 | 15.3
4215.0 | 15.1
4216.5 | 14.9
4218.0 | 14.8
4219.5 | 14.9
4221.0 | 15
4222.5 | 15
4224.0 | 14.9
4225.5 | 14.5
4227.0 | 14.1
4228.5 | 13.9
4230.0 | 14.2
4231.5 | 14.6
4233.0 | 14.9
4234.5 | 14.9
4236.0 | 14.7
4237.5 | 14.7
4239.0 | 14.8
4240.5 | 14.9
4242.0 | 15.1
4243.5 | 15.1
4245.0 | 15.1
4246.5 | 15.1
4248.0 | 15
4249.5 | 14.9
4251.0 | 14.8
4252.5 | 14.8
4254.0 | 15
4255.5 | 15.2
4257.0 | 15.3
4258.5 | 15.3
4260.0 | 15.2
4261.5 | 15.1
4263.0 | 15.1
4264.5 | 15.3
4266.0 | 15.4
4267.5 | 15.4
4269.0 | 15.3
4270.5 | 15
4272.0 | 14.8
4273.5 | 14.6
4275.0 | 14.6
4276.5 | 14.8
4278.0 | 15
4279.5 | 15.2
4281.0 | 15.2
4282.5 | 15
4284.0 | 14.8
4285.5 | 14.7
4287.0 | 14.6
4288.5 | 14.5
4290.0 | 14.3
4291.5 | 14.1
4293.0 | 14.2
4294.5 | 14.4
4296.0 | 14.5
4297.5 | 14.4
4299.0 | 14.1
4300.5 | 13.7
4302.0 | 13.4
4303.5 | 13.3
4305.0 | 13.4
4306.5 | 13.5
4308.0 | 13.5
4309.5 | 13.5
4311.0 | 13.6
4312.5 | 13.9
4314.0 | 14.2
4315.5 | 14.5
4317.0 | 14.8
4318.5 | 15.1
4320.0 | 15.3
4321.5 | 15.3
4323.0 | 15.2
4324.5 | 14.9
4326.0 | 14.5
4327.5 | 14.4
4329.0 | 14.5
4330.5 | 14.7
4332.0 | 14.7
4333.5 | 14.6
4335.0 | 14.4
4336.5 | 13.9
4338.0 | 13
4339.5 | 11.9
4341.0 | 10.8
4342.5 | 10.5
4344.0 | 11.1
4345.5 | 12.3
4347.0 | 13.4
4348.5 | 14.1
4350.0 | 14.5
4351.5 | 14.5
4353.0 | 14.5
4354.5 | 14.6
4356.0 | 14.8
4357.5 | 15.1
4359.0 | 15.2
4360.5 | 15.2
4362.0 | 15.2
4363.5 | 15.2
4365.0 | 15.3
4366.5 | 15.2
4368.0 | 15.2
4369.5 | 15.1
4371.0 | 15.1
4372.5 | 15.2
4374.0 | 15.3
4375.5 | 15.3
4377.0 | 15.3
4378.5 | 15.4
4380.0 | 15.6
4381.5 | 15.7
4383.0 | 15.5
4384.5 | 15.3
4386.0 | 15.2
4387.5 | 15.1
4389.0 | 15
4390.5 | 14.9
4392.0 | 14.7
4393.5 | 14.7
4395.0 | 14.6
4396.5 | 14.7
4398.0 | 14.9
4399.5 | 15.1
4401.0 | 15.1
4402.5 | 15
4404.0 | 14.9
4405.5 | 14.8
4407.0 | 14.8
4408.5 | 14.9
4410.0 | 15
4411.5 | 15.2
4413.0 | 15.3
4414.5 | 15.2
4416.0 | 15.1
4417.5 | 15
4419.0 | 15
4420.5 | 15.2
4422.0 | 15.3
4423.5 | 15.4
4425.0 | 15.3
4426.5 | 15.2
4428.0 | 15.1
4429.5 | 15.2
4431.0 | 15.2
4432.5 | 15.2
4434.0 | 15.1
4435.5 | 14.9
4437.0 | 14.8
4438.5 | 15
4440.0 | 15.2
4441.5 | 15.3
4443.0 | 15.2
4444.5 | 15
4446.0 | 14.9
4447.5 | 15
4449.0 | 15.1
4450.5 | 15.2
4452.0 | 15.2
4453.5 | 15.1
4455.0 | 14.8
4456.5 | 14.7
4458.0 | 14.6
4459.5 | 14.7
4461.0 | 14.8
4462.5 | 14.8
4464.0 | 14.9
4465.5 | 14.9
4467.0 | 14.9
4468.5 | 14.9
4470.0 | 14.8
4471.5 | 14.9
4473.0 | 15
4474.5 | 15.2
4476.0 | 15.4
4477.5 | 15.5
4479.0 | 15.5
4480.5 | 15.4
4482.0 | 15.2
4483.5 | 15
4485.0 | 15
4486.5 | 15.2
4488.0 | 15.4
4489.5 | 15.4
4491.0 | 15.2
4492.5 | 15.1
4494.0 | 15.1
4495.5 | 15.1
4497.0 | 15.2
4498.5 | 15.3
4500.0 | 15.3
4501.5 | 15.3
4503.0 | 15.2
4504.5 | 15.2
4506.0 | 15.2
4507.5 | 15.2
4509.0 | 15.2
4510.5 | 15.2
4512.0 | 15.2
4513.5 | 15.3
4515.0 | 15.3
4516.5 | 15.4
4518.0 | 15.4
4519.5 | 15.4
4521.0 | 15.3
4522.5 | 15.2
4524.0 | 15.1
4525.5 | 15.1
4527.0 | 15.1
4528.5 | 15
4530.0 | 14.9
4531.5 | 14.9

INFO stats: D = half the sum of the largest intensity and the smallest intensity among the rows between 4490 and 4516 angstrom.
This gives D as 15.2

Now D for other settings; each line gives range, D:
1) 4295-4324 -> 14.3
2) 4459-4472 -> 14.8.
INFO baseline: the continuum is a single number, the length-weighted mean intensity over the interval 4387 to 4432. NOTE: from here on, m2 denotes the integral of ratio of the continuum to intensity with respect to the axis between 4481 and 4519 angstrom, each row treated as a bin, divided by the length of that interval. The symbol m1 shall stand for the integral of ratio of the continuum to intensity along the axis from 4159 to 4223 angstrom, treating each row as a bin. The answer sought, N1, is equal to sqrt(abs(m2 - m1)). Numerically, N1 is 8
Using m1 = 63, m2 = 0.99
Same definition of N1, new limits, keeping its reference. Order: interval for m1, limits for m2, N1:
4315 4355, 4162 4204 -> 7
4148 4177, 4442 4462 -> 5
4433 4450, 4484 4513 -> 4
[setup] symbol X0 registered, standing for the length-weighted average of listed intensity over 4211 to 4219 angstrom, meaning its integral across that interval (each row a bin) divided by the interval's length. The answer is 15.1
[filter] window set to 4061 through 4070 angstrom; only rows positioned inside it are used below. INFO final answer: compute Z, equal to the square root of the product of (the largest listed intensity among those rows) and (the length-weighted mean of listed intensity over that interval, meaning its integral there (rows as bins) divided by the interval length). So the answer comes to 15.2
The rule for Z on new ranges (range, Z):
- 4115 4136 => 15.5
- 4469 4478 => 15.3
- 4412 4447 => 15.3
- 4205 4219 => 15.4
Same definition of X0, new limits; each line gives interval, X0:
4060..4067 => 15.2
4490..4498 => 15.2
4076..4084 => 15.1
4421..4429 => 15.3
